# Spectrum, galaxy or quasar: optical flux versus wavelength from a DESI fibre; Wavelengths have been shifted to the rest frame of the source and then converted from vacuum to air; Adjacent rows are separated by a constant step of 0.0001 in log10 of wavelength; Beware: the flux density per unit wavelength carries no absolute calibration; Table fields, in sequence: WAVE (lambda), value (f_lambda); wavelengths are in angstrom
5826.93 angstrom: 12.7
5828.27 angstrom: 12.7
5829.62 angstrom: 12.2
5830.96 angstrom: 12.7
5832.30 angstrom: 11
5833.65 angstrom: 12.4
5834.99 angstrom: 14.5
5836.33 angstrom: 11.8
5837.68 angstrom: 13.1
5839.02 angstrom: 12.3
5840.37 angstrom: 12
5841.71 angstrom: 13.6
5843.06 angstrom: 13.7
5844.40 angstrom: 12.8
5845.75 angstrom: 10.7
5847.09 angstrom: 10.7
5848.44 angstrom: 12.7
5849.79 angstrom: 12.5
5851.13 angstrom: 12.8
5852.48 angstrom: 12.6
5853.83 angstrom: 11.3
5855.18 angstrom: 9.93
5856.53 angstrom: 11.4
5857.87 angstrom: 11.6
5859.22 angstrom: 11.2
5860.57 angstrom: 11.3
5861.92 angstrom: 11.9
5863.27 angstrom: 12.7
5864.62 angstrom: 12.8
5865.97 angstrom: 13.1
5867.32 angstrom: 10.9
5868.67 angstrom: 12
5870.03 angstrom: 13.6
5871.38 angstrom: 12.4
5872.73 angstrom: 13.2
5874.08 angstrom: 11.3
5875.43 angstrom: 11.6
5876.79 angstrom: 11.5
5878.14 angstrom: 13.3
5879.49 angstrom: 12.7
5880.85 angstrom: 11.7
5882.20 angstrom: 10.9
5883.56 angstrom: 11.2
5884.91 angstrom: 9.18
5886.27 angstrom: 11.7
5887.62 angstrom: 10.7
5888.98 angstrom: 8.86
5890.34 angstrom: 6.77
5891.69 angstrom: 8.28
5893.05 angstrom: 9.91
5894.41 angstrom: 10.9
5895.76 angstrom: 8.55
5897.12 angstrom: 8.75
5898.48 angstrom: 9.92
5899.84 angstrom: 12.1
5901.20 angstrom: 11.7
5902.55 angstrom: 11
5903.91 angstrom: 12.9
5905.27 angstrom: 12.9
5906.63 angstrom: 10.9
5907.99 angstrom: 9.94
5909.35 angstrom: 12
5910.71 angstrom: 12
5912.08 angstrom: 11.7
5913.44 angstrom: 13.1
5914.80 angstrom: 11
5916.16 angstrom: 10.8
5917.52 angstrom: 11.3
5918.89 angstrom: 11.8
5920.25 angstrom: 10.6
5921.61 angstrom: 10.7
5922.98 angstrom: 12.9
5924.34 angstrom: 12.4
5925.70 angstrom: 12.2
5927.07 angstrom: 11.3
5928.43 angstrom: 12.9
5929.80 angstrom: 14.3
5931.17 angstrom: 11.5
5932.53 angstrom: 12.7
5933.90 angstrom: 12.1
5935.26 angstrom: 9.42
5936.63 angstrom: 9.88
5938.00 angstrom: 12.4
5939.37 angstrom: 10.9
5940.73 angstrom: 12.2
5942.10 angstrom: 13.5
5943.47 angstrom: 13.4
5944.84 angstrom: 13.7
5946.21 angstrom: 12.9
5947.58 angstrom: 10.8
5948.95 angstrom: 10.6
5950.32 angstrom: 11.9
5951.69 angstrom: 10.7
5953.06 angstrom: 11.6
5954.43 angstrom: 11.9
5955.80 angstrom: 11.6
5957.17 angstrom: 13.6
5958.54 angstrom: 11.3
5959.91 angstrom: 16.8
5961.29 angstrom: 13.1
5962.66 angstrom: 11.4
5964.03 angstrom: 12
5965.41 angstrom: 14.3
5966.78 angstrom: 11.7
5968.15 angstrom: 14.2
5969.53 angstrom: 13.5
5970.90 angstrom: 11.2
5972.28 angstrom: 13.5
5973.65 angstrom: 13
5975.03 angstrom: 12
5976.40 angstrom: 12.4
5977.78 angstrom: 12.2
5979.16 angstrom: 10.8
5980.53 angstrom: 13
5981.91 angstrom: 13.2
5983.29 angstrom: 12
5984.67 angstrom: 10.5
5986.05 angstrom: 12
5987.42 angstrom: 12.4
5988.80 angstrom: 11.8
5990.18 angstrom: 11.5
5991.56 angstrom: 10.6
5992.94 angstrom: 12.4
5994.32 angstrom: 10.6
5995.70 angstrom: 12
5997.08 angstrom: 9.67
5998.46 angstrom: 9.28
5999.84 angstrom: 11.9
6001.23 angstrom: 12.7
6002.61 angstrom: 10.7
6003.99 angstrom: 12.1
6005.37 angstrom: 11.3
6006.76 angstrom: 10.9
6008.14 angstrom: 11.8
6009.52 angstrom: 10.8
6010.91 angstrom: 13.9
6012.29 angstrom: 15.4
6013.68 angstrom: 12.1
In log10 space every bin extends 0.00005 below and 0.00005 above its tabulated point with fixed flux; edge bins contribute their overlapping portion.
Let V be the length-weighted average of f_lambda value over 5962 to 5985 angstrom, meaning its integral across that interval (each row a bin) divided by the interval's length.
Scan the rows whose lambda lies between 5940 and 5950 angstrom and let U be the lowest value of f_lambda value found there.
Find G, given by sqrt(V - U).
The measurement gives 1.4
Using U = 10.6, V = 12.4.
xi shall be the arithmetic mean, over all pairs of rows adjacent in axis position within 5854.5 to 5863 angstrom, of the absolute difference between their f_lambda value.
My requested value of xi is 0.6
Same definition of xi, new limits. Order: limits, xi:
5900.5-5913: 1.0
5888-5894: 1.7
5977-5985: 1.3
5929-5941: 1.6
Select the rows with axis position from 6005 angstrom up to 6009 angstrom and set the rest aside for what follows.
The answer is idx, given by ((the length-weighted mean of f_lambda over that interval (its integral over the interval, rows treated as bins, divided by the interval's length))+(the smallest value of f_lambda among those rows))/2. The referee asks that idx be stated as 11.1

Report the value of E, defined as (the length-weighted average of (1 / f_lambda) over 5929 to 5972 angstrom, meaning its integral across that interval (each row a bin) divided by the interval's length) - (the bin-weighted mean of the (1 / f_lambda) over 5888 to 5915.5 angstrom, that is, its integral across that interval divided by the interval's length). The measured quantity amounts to -0.014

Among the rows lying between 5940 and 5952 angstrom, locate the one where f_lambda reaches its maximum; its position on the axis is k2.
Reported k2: 5944.84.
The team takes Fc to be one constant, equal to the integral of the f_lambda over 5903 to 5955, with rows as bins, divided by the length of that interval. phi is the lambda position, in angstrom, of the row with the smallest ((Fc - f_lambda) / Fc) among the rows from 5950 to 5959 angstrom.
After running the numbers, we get 5957.17 angstrom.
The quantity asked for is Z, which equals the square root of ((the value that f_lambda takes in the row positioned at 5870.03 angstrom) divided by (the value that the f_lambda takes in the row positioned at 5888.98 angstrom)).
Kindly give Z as 1.24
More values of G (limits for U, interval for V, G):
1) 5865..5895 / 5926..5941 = 2.2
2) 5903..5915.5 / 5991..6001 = 1.0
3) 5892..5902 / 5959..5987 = 2.0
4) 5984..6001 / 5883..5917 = 1.2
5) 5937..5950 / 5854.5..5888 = 1.1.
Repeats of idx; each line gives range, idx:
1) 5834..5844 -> 12.4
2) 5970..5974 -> 11.9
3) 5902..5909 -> 10.7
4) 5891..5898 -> 8.8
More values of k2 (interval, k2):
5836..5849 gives 5843.06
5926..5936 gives 5929.80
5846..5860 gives 5851.13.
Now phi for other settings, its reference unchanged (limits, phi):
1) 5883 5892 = 5886.27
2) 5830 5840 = 5834.99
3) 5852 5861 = 5852.48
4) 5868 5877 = 5870.03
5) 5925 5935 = 5929.80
